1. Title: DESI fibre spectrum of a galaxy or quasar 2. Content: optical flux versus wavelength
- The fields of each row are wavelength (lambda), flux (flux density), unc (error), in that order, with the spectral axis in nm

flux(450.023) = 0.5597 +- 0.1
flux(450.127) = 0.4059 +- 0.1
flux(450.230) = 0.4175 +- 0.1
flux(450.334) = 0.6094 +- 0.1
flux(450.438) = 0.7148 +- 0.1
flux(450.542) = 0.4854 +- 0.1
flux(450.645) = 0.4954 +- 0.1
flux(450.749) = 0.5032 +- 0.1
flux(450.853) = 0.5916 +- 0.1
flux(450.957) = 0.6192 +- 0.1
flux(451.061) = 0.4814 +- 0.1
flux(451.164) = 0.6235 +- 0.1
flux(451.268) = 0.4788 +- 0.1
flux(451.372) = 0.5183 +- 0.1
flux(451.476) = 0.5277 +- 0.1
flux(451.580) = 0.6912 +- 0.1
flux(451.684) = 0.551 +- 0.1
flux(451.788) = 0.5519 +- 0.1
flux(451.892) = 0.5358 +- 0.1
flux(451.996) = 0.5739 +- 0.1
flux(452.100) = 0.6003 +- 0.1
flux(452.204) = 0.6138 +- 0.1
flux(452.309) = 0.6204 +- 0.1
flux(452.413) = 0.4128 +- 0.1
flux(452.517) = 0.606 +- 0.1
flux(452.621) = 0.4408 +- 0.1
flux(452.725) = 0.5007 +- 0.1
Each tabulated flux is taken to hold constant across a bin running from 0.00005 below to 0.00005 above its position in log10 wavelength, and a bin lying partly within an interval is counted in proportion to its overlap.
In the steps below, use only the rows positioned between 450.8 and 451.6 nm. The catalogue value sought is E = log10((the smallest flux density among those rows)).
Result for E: -0.32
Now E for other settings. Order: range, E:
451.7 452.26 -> -0.27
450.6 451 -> -0.31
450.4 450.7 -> -0.31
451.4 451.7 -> -0.28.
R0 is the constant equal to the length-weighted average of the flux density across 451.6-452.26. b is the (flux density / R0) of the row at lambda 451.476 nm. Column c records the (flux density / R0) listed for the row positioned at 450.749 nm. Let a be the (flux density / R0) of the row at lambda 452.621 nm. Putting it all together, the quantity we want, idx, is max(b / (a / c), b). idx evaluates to 1.04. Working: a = 0.76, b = 0.915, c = 0.87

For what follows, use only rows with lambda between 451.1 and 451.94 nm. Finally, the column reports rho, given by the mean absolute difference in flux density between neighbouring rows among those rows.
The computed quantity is 0.073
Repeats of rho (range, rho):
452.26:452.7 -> 0.189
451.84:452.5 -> 0.058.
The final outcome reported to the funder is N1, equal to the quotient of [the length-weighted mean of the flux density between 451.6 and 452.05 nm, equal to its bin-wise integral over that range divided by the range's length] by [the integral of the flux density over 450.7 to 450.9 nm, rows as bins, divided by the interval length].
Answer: 1.03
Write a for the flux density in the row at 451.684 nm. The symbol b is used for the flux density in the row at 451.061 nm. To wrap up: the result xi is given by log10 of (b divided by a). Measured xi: -0.06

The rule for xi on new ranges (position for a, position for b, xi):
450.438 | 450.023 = -0.11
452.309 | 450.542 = -0.11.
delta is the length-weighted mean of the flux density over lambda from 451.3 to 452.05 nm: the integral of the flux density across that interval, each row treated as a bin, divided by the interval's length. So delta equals 0.562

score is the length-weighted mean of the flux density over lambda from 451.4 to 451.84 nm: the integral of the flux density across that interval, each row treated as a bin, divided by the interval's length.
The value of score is 0.58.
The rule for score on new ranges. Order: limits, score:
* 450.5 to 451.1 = 0.53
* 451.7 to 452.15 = 0.56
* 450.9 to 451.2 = 0.57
